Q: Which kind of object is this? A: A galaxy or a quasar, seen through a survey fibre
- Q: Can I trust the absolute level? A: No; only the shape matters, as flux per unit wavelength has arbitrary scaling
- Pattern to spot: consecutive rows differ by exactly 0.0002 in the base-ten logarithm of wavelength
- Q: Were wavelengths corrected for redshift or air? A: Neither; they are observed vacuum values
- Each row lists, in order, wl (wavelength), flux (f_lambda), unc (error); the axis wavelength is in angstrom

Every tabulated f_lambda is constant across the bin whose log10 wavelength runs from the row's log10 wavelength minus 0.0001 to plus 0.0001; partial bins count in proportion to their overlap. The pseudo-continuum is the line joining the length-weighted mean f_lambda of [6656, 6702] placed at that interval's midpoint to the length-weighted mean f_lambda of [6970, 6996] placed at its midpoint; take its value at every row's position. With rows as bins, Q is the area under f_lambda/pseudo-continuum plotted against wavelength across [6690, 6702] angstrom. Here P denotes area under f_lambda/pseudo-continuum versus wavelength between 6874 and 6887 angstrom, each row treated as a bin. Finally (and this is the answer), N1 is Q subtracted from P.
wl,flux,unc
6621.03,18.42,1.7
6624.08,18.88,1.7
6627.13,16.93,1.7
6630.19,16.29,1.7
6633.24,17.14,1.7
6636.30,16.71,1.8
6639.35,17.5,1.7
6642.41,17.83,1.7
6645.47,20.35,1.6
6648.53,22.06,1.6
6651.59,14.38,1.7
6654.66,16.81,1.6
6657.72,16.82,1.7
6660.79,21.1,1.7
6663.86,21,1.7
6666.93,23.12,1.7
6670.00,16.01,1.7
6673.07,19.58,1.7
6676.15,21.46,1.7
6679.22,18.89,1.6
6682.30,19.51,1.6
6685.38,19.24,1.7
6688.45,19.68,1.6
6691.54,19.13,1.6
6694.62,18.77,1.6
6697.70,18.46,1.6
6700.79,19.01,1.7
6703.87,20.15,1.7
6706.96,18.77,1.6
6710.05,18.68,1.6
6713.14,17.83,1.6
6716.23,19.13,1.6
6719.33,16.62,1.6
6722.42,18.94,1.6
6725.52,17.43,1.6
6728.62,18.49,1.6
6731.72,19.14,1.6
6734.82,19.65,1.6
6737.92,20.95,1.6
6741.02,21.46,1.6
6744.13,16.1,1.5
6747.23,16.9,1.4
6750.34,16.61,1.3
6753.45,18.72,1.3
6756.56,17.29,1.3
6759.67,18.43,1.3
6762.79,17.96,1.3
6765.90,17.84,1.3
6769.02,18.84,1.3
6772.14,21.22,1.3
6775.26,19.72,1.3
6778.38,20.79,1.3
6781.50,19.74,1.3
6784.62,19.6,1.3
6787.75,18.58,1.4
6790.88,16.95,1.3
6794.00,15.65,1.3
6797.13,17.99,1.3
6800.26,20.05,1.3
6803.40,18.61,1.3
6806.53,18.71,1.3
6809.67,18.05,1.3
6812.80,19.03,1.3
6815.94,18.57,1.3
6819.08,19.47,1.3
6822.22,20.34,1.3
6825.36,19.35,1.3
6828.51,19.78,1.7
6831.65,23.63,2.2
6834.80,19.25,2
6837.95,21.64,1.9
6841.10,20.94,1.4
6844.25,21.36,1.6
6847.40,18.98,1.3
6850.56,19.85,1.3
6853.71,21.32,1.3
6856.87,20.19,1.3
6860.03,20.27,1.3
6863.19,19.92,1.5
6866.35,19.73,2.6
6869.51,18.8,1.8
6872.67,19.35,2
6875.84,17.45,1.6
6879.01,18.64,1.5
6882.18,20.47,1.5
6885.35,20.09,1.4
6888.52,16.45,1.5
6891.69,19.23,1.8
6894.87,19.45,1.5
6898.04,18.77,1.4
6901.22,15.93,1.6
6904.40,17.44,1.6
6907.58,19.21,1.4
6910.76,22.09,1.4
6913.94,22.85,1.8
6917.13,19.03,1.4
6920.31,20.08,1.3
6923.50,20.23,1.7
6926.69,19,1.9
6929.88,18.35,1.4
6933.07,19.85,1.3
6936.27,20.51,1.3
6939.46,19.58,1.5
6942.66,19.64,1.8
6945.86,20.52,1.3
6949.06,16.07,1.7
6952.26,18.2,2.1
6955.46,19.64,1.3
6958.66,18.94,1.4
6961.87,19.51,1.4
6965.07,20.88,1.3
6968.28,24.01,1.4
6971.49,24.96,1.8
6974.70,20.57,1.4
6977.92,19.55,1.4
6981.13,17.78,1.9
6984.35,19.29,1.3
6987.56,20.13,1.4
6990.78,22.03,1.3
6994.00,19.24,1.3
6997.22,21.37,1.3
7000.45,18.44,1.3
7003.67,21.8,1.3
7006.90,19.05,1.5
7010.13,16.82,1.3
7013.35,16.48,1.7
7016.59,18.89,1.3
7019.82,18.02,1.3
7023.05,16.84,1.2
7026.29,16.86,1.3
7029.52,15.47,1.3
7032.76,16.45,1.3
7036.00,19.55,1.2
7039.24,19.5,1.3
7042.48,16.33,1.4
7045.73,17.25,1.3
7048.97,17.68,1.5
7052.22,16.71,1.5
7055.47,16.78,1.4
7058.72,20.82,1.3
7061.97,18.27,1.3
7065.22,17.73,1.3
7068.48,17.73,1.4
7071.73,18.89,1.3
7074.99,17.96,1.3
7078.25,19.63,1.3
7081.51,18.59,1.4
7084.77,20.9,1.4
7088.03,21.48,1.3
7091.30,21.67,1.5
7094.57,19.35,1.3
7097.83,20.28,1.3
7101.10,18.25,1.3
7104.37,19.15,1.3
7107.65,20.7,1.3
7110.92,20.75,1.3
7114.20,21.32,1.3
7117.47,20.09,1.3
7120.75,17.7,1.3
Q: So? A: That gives 0.8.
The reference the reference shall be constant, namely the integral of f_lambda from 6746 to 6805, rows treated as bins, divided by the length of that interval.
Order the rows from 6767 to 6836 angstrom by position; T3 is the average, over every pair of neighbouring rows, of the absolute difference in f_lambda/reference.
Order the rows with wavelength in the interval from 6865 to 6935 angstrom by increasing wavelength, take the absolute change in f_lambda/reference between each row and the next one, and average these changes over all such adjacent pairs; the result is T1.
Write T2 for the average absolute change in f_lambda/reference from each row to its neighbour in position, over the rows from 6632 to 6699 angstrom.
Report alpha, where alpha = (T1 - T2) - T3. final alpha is -0.10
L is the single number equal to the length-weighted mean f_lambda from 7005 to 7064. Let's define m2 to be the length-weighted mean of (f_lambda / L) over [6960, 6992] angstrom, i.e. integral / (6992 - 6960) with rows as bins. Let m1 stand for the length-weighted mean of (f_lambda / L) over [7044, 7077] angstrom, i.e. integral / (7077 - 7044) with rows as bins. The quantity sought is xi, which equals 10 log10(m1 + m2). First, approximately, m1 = 1.02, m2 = 1.18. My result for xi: 3.42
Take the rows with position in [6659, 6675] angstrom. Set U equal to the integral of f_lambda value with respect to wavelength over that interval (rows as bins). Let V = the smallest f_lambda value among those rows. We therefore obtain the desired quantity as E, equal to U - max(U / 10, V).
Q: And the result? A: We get 290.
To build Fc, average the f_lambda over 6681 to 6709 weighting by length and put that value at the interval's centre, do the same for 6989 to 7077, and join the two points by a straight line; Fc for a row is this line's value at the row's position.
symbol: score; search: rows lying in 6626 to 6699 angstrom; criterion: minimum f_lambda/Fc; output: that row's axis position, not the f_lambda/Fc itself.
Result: 6651.59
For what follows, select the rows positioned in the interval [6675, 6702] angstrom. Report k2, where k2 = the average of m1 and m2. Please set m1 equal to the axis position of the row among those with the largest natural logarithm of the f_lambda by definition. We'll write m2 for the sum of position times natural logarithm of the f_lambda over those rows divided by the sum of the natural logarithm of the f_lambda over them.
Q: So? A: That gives 6682.3 angstrom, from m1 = 6676.15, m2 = 6688.4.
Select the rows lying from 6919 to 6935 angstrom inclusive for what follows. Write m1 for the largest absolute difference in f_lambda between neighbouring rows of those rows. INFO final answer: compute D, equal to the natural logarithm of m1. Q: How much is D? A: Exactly 0.4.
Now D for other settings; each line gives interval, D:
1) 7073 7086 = 0.8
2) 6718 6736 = 0.8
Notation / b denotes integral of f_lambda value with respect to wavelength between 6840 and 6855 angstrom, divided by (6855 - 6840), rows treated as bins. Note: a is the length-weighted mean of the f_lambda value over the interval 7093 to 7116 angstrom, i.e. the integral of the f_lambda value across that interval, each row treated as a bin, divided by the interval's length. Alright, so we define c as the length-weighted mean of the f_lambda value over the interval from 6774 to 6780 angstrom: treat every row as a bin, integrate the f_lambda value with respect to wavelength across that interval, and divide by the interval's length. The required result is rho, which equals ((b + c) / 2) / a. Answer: 1.02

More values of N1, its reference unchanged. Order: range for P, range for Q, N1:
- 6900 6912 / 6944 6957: -0.8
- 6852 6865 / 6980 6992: 1.6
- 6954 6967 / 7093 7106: 0.6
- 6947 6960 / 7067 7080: 0.0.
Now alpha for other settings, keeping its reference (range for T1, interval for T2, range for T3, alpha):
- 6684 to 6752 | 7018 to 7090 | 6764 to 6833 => -0.08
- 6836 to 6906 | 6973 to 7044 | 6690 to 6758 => -0.10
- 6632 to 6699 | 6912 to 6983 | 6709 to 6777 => -0.06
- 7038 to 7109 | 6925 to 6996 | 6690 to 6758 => -0.08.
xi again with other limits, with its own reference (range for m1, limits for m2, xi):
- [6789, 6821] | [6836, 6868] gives 3.41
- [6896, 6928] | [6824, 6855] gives 3.56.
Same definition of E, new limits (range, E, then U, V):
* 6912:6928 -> 292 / 324.8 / 19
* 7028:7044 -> 252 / 279.7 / 15.47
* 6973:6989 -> 281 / 311.9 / 17.78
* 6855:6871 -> 285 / 317.0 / 18.8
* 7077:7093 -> 295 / 327.5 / 18.59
